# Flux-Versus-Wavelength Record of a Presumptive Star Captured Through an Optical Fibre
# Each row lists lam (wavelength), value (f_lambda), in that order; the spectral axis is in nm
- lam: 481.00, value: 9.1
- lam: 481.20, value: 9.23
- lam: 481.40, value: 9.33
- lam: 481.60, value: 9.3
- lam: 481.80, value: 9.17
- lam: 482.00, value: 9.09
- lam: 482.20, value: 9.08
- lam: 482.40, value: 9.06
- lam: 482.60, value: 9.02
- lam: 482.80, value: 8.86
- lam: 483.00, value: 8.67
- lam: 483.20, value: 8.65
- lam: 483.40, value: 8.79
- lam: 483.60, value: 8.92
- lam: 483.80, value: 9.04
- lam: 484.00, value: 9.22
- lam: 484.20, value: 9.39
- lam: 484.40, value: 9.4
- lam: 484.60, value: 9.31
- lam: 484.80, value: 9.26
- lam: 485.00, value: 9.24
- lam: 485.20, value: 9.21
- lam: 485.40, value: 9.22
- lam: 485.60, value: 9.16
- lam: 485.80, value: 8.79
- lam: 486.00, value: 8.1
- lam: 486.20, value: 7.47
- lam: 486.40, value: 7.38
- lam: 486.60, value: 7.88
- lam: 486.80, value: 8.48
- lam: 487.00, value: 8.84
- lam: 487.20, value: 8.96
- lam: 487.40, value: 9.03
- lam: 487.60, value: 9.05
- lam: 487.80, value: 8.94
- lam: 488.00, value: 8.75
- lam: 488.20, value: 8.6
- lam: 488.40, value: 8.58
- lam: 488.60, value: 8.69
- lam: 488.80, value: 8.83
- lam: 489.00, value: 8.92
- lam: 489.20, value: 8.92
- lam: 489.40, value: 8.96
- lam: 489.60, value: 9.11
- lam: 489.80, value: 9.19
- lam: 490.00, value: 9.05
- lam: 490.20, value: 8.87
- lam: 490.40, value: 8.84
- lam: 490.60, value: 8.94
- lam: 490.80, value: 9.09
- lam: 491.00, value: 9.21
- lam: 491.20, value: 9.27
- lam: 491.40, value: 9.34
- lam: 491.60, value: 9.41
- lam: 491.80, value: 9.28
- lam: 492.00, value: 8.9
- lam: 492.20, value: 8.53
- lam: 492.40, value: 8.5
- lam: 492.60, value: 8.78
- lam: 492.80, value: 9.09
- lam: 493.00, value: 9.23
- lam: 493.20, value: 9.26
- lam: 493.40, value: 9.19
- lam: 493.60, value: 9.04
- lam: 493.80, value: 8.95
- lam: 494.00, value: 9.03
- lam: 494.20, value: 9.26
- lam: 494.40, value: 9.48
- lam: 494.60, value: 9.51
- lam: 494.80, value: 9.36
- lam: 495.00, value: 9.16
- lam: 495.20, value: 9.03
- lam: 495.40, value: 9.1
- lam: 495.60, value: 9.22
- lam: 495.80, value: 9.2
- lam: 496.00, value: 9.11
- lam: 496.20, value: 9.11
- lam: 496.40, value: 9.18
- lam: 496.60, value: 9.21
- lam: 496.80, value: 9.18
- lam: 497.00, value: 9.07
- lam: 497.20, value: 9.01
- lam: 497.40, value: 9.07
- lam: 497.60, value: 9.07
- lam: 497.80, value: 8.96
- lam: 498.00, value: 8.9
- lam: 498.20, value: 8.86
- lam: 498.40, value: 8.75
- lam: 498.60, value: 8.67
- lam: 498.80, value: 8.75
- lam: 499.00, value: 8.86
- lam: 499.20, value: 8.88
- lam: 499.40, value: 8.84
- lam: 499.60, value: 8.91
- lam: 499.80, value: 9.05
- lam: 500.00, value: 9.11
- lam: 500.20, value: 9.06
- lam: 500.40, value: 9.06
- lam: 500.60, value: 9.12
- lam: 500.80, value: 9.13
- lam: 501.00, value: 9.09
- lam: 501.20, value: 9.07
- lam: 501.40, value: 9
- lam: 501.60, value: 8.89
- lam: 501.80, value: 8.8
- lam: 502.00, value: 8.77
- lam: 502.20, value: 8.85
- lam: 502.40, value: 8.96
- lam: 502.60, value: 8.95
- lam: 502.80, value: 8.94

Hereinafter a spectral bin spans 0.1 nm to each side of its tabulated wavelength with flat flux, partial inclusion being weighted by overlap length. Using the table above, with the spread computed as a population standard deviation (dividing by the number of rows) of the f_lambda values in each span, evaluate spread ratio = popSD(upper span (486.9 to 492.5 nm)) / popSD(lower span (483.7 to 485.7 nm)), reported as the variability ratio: 2.35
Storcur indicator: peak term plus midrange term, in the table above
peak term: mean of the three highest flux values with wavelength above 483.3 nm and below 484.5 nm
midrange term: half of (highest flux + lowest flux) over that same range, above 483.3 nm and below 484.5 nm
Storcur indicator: 18.4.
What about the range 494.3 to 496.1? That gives 18.7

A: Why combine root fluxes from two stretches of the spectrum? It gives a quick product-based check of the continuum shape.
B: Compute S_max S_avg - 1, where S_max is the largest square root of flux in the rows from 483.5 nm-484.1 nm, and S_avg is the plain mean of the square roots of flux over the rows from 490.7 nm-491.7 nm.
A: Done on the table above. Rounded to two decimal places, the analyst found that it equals 8.24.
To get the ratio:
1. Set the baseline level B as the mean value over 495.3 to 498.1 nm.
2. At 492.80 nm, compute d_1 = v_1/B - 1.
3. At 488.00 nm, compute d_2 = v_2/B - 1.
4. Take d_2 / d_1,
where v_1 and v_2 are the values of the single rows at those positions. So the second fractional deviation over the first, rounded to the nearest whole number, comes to 38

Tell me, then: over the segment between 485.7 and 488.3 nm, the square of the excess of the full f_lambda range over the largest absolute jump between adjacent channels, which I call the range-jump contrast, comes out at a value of 0.96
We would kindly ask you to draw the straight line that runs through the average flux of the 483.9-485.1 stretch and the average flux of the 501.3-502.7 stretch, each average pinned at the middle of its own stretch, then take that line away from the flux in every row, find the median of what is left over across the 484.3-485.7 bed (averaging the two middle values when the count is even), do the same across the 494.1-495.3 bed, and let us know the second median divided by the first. -4.7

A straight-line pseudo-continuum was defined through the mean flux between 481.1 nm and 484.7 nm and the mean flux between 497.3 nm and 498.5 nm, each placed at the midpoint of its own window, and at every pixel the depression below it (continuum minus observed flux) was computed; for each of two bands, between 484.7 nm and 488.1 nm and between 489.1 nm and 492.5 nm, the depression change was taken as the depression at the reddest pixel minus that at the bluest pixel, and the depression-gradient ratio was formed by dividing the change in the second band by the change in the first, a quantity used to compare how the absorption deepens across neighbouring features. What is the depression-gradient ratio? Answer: 0.81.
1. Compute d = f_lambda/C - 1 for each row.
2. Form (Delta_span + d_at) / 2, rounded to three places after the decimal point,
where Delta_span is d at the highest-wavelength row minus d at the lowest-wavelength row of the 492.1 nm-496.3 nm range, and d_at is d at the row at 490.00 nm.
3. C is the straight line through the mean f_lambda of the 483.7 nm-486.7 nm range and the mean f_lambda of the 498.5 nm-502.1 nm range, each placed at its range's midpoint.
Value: 0.042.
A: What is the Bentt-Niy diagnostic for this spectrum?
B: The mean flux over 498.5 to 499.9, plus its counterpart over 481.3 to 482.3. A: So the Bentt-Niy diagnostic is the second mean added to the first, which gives 18.0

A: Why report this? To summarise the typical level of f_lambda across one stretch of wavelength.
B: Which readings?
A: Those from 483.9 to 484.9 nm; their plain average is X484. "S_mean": 9.3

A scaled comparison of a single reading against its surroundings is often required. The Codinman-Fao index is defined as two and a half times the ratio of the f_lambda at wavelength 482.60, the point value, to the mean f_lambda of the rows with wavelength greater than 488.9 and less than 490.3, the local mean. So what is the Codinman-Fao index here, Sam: 2.50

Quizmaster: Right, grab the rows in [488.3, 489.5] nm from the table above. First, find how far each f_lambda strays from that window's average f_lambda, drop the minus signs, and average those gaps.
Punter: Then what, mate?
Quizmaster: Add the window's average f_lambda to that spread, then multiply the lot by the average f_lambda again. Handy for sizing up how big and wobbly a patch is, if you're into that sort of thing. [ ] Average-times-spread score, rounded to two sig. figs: 79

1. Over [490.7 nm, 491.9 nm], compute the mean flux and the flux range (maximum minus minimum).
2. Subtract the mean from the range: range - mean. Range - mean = -8.9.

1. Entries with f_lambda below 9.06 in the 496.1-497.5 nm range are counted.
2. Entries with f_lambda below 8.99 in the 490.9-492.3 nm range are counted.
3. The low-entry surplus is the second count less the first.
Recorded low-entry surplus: 1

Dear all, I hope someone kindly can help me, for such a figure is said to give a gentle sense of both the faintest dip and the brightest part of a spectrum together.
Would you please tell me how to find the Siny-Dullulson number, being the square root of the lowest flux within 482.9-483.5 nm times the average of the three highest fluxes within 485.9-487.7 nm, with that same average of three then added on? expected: 17.84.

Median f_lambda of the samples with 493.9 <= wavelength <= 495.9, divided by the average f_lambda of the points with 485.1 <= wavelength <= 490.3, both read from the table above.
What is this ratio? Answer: 1.05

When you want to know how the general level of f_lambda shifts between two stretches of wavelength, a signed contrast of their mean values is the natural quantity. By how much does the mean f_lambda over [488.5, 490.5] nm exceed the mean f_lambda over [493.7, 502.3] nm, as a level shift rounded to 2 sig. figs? -0.10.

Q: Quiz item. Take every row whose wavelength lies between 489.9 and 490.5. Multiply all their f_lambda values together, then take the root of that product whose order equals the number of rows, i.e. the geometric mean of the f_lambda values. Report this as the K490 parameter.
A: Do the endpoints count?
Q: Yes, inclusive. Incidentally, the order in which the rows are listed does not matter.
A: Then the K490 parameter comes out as 8.92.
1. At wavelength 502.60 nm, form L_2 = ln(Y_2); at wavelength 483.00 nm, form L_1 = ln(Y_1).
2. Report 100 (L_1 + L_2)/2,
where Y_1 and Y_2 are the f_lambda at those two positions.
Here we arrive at 218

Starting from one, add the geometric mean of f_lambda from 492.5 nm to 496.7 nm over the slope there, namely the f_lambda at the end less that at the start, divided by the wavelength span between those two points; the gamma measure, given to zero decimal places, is 86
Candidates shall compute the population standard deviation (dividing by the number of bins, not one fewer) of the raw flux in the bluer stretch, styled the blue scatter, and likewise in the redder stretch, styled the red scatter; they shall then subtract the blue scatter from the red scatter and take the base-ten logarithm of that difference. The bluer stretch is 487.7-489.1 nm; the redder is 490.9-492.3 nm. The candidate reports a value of -0.81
